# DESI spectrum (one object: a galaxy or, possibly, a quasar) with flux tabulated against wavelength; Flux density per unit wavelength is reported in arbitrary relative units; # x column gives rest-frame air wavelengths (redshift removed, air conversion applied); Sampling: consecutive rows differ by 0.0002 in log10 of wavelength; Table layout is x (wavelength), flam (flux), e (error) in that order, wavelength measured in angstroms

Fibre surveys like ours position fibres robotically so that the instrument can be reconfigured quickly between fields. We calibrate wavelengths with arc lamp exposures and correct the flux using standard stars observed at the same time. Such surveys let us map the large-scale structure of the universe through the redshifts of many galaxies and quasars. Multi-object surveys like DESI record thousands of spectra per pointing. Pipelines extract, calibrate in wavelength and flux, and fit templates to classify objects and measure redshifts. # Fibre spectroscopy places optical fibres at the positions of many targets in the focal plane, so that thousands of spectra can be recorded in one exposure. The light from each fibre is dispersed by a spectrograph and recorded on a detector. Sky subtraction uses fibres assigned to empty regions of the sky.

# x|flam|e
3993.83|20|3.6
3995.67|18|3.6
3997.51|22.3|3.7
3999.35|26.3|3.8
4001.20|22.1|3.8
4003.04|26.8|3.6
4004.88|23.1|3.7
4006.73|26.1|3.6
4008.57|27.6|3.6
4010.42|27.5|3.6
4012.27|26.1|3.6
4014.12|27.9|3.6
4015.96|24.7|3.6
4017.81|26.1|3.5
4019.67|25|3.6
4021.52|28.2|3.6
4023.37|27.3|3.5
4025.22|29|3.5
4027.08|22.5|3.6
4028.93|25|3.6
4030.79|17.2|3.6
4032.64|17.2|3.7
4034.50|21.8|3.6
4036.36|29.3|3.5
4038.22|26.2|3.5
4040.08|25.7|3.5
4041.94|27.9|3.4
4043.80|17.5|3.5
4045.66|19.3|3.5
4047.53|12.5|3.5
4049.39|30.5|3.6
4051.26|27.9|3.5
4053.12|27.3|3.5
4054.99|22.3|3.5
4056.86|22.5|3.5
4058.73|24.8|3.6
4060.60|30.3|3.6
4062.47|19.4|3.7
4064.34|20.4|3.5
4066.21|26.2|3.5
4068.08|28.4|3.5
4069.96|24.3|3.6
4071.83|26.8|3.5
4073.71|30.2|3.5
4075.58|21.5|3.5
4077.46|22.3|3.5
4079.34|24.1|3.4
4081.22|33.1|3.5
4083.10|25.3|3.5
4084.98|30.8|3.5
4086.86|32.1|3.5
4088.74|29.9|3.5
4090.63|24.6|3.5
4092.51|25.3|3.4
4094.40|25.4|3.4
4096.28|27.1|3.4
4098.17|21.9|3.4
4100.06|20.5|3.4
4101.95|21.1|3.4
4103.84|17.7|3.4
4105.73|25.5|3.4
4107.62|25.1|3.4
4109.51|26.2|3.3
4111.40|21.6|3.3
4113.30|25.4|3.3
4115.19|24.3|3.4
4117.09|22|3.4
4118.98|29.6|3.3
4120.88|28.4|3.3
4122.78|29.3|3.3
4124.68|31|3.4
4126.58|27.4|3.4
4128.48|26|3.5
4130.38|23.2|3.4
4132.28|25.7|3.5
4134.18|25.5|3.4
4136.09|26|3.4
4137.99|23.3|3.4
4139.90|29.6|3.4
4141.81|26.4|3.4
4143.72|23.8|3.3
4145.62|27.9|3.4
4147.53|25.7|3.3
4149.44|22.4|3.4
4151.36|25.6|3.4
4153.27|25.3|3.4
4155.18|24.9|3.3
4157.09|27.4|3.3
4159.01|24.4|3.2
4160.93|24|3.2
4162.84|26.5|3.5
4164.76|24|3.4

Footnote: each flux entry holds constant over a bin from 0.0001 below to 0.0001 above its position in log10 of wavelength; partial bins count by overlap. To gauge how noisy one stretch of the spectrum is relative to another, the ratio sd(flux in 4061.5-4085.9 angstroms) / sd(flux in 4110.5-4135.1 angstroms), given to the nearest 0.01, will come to 1.43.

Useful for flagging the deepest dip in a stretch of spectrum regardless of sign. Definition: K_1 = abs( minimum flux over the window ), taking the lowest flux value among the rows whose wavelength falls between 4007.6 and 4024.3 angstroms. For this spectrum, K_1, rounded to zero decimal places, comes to 25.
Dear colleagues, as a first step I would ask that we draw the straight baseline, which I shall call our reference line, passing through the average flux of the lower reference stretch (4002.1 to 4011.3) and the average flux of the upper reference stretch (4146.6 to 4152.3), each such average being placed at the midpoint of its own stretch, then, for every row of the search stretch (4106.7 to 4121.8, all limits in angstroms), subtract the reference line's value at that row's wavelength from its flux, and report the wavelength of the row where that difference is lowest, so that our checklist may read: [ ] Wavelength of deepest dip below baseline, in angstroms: 4111.40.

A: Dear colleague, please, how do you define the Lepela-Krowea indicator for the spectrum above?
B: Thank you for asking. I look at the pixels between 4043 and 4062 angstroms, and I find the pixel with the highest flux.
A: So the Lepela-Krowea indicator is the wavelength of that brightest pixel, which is 4049.39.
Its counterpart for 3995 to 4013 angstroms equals 4008.57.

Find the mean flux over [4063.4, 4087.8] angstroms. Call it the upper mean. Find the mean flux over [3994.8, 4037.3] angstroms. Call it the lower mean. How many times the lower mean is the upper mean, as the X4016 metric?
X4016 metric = 1.08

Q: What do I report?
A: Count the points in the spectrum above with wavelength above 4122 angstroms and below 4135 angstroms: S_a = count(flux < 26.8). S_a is 4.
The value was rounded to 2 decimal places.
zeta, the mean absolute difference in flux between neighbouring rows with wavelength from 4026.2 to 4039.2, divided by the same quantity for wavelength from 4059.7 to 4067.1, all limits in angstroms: 0.72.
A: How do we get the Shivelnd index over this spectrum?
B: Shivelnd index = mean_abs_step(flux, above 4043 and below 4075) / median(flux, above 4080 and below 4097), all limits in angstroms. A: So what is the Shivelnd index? 0.17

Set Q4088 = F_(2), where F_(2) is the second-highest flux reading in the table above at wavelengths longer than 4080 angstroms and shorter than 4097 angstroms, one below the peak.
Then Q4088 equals 32.1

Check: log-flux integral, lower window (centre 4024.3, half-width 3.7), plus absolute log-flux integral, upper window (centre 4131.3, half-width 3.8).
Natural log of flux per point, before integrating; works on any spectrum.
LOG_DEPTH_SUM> 48.8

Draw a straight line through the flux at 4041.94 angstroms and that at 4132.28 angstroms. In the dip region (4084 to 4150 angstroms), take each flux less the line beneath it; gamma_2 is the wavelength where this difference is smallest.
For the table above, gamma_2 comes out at 4103.84 angstroms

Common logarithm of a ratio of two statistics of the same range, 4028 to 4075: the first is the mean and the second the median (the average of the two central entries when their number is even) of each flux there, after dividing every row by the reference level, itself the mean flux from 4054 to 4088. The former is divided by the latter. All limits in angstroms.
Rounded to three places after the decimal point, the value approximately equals -0.017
